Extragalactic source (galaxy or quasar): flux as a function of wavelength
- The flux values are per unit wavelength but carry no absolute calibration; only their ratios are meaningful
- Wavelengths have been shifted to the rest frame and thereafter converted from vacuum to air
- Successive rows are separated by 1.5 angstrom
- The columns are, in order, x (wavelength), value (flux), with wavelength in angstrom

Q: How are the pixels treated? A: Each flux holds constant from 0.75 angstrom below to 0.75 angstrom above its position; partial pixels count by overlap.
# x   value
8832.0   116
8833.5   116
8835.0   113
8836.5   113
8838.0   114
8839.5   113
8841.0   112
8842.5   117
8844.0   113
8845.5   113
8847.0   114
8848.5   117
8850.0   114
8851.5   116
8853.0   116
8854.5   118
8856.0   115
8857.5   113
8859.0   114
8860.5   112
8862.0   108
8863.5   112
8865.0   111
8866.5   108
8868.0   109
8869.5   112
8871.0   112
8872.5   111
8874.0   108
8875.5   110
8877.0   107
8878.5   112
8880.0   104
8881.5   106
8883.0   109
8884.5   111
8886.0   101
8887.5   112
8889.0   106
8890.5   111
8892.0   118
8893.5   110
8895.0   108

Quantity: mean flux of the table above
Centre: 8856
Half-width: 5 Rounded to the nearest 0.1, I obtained 114.9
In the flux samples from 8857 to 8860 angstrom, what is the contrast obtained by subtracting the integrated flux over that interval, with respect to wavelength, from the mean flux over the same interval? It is -227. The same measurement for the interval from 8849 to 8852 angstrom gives -230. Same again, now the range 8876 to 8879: -219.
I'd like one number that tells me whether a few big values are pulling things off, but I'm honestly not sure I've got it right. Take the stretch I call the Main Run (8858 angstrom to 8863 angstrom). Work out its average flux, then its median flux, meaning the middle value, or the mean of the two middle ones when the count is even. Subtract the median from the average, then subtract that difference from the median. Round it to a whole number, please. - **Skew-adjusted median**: 113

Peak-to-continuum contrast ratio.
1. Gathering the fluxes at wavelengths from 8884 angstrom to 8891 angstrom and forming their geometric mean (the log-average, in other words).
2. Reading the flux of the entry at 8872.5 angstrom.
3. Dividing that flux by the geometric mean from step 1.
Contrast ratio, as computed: 1.03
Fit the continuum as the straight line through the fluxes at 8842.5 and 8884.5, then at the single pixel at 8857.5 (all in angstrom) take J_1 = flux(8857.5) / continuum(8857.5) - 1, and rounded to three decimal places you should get -0.016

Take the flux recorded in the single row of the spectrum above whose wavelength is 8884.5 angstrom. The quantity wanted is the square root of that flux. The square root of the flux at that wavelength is 10.54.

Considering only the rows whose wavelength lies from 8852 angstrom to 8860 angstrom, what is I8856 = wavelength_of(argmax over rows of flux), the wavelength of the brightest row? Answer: 8854.5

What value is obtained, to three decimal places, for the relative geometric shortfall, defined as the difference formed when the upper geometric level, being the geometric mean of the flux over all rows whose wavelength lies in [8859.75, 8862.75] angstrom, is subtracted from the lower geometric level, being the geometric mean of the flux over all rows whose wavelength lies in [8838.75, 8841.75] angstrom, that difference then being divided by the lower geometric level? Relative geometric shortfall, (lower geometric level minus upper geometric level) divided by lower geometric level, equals 0.022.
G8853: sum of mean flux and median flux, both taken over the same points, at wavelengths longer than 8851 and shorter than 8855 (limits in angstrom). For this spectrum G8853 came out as 233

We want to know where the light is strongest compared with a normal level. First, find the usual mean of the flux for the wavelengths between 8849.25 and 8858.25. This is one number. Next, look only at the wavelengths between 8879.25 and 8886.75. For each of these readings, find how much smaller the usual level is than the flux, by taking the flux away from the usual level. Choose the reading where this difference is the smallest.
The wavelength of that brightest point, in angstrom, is 8884.5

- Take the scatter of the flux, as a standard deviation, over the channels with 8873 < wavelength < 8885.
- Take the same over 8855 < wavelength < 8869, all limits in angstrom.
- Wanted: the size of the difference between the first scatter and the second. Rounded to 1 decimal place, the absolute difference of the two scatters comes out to 0.1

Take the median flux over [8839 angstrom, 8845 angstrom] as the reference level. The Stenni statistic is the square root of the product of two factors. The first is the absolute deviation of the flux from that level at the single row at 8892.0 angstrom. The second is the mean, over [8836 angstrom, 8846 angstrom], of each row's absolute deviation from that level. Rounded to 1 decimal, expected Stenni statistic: 2.1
